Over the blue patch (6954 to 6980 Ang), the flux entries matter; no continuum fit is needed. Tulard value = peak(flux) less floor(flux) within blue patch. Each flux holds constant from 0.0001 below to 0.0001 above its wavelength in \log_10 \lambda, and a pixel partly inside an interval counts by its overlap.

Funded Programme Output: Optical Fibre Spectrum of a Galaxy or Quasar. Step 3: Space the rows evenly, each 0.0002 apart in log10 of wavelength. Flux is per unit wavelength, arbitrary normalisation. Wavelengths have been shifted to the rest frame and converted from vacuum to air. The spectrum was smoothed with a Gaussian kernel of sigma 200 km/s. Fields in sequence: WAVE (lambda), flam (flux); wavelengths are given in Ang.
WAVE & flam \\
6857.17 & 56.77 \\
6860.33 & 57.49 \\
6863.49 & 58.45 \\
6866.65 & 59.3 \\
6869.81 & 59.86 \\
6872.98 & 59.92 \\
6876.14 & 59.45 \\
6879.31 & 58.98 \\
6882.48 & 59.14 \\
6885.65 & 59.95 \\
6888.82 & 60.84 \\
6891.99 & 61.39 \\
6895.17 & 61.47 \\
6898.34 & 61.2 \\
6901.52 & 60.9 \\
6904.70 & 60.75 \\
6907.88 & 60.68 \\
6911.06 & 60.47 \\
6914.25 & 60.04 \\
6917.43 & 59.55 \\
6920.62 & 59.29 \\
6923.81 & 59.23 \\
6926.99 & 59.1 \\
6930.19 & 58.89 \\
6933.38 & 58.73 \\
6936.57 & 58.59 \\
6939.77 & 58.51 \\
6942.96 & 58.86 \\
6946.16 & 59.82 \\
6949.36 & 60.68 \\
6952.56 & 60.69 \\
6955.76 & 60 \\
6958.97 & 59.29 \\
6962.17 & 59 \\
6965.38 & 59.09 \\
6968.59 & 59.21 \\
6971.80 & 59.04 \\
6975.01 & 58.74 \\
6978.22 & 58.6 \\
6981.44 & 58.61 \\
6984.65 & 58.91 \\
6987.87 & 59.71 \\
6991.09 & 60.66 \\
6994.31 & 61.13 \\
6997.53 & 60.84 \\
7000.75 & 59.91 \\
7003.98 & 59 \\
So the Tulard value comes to 1.4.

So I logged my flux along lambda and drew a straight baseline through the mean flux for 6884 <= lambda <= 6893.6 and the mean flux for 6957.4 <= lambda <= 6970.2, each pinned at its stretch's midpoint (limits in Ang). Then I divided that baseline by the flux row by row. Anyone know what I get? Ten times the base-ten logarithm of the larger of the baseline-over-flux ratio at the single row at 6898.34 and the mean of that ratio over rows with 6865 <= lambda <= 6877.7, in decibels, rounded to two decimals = 0.11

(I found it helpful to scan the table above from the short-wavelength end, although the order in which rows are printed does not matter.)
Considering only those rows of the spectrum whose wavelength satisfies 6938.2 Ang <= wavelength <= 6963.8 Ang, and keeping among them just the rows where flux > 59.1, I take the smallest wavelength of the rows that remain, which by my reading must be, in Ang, 6946.16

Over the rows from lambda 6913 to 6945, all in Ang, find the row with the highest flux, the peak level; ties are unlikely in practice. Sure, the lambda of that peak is 6914.25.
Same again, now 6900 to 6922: 6901.52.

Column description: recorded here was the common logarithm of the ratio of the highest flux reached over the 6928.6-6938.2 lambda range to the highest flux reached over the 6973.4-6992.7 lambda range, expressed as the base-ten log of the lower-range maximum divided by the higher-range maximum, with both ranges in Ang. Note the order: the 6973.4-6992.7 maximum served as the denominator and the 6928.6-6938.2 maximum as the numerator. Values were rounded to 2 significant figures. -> -0.013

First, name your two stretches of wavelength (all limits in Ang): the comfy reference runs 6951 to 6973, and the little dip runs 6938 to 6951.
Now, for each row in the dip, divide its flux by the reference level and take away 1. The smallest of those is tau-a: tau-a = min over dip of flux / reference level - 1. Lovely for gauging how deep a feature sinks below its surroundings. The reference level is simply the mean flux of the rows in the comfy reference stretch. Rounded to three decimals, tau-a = -0.016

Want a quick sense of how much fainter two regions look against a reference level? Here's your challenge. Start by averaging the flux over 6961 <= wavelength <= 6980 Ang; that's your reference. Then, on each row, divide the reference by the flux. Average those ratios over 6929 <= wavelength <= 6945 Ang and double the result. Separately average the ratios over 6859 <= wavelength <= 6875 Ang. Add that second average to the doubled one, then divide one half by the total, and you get 0.166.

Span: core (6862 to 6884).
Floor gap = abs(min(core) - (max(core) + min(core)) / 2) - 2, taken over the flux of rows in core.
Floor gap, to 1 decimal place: -1.3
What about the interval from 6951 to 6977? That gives -1.0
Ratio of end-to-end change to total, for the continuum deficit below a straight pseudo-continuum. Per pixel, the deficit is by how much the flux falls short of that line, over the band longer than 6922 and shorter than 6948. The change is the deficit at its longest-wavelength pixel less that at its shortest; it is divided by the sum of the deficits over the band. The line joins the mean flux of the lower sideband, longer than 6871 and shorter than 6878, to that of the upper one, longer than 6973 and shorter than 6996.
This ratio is -0.13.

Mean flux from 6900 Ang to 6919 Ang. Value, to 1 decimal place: 60.4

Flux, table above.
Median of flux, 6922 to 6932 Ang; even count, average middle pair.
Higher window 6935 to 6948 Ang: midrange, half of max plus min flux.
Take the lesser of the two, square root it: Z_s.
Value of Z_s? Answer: 7.69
